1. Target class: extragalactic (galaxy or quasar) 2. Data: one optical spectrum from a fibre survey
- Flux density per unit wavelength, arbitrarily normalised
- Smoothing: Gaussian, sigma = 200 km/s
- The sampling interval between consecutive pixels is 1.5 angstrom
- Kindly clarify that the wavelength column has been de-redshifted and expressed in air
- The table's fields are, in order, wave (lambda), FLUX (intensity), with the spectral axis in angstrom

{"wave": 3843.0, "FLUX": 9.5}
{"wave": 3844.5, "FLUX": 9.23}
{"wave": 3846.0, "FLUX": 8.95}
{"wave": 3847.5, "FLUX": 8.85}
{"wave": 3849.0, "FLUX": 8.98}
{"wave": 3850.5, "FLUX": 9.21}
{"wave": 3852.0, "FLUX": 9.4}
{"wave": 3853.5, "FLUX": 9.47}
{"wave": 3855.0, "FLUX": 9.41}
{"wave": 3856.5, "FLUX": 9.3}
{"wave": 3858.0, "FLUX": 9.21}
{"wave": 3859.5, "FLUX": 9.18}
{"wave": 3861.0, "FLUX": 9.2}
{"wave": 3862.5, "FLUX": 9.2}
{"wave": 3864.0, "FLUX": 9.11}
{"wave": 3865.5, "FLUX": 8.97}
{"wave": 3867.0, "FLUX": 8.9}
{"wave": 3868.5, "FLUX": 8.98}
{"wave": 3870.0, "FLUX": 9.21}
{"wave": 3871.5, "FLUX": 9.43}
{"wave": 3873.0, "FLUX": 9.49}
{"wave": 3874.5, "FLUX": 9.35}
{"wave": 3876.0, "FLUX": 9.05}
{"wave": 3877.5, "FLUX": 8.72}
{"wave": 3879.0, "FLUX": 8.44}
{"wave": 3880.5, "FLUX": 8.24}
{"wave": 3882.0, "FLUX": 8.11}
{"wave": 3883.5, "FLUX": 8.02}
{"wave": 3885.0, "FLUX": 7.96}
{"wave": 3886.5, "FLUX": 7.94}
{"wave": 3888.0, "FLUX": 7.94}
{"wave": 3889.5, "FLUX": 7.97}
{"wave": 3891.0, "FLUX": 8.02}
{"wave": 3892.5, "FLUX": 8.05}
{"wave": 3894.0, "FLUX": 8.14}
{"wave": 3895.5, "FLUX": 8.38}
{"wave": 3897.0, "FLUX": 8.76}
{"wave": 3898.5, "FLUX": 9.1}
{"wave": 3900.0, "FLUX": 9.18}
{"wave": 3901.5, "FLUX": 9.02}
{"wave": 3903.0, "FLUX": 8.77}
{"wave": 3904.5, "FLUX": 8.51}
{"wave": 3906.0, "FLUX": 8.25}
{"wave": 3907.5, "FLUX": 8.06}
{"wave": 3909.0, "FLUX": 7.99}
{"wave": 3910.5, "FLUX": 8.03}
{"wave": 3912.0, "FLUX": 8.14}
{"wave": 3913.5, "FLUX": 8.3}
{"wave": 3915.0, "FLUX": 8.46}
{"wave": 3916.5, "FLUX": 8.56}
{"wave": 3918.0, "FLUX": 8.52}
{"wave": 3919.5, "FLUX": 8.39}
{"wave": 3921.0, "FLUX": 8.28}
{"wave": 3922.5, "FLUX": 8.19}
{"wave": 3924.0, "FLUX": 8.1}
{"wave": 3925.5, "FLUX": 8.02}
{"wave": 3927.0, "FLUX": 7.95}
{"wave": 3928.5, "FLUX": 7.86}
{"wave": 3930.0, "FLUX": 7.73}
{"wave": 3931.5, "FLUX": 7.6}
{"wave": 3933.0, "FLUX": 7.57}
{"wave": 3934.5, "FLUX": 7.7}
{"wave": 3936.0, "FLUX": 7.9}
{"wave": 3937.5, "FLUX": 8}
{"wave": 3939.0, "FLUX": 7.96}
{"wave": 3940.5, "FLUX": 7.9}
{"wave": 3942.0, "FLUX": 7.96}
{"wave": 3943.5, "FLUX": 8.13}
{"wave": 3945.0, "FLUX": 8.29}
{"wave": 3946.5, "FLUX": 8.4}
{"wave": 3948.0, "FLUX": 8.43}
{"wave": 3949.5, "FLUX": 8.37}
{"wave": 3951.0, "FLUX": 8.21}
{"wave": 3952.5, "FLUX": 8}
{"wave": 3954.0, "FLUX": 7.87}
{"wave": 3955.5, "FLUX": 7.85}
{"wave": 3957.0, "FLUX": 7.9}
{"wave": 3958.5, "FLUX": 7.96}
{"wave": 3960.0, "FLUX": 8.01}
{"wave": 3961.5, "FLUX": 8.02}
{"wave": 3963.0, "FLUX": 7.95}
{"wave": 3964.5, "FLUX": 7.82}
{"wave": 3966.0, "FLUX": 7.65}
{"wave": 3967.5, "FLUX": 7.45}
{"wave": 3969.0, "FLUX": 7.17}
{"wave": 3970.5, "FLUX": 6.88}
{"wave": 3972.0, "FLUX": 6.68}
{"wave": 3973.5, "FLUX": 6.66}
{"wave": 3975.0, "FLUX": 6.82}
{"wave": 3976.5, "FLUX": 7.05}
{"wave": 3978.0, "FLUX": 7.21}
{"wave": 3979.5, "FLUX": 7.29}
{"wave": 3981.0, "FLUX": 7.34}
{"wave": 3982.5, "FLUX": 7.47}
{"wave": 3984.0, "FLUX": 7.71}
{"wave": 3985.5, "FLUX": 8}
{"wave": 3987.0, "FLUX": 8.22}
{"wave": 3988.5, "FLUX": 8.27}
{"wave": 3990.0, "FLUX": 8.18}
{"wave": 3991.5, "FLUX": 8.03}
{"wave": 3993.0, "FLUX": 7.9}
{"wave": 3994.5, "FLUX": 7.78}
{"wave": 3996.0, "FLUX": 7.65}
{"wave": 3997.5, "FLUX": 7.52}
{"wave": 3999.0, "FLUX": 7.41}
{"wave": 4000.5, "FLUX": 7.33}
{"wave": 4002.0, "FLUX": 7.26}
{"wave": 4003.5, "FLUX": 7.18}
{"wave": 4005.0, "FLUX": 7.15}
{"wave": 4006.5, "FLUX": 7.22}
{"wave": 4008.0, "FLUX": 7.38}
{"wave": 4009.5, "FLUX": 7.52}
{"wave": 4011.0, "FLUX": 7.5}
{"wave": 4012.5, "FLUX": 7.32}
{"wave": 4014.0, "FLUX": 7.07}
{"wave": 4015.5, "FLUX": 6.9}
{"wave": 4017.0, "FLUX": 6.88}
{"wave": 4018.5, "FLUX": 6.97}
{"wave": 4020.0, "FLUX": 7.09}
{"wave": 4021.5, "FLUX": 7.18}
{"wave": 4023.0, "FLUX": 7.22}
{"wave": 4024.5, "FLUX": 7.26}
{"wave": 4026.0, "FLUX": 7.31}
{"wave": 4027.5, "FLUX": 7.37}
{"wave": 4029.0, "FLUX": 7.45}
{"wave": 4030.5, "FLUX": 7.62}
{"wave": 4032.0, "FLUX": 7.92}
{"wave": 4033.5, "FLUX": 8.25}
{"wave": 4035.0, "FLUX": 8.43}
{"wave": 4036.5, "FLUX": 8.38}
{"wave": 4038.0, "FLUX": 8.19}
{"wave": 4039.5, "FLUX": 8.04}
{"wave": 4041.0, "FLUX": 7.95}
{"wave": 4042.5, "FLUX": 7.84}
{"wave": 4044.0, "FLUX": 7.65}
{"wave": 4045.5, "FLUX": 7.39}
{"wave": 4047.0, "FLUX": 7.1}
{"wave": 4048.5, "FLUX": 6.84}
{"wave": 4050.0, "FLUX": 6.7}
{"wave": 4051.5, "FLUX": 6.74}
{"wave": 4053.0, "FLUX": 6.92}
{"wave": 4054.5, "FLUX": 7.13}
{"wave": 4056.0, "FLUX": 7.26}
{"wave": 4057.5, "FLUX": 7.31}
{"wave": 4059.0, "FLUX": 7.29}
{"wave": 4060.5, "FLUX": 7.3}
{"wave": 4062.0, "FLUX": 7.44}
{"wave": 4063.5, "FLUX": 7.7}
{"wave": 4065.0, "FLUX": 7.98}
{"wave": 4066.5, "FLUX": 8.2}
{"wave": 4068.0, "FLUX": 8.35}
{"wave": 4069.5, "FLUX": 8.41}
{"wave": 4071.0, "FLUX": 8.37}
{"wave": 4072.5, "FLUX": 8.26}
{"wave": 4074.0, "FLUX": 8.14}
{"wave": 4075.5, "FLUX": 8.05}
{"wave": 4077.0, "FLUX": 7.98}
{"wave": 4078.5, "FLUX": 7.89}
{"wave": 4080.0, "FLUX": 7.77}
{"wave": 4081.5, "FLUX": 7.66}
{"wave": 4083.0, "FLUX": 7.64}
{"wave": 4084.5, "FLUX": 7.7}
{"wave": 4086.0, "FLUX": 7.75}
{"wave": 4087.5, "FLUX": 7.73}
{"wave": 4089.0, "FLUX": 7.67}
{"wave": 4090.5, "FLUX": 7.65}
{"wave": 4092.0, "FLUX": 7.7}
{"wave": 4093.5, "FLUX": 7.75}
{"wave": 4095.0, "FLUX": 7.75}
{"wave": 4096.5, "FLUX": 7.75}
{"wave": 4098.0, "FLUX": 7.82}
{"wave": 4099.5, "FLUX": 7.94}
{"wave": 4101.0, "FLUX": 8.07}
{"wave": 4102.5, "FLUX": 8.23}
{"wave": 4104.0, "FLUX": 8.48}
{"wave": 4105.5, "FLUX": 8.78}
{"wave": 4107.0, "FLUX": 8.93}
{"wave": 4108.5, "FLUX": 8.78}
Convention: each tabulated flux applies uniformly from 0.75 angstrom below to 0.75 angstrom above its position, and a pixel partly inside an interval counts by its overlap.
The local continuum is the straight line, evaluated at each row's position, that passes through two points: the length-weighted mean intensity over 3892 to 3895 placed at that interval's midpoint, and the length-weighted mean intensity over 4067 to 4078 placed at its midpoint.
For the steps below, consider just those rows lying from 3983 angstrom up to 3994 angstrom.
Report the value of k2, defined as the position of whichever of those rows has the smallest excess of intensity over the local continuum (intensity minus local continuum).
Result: 3984.0 angstrom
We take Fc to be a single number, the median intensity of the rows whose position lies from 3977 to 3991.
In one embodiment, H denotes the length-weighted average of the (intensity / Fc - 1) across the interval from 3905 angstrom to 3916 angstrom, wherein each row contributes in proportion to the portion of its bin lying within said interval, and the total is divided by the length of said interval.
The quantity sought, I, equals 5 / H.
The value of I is 80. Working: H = 0.063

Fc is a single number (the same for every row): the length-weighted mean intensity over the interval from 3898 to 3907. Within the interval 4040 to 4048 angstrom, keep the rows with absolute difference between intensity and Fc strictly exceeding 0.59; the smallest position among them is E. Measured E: 4041.0 angstrom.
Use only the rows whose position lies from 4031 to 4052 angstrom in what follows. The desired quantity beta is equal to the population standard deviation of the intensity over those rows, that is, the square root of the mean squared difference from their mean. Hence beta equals 0.6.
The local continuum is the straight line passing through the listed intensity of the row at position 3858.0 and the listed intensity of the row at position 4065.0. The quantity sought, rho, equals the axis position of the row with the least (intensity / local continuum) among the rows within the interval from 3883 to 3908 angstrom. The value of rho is 3886.5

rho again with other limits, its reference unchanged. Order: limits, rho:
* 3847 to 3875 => 3847.5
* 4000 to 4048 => 4017.0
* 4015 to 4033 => 4017.0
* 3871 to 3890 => 3886.5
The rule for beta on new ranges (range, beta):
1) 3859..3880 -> 0.3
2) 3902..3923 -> 0.2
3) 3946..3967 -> 0.2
